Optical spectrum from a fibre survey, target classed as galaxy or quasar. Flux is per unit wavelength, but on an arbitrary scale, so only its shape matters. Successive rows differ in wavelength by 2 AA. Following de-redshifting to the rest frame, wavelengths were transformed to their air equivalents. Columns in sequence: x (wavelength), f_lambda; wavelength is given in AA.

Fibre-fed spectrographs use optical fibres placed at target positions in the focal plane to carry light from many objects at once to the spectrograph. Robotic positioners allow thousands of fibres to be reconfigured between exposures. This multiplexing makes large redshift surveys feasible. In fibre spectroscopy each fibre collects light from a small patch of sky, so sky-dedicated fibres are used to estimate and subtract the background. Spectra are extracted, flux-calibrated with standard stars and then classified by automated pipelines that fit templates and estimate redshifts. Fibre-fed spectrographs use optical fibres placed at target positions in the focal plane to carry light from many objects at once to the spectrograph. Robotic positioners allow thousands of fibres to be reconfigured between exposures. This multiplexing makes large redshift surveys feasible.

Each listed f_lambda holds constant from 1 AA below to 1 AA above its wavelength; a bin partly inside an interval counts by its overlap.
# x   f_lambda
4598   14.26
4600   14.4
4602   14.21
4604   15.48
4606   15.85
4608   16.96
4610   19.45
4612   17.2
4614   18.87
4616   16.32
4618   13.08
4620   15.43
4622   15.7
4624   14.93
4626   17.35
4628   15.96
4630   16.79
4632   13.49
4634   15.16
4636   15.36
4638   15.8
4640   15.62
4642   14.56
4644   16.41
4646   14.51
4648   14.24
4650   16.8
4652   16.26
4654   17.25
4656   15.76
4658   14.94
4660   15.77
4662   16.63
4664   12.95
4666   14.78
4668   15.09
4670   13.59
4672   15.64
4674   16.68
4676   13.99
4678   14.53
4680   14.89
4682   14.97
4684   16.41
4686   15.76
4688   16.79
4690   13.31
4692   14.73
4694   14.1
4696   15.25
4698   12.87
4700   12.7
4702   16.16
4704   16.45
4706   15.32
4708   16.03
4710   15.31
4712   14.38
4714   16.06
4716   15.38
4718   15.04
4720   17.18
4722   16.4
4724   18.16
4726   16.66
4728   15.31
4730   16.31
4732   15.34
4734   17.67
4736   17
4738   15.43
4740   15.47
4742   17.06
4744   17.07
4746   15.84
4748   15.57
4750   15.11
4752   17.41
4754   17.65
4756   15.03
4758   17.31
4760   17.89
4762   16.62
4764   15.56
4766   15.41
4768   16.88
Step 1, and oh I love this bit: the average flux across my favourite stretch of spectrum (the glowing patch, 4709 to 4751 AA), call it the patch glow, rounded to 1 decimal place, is 16.1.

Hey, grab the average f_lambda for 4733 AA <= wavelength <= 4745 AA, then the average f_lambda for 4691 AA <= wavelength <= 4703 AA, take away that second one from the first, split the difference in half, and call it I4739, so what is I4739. 1.2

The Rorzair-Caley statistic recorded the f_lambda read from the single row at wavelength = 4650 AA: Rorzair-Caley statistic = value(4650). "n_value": 16.8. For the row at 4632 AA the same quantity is 13.49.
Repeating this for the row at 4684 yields 16.41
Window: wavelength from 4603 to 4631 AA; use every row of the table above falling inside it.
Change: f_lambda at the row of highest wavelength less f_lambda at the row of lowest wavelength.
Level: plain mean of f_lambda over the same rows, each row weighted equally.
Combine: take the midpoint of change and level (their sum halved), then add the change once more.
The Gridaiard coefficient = 10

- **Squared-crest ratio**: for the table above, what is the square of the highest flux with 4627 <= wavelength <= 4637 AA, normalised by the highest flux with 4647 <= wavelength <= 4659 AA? 16.3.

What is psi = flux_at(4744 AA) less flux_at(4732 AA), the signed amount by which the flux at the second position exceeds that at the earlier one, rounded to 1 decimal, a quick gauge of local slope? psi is 1.7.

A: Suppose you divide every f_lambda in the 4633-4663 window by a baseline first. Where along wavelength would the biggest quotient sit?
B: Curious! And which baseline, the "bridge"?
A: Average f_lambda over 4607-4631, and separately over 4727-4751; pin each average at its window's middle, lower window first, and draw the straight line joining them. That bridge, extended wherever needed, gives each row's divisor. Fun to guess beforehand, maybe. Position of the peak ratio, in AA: 4654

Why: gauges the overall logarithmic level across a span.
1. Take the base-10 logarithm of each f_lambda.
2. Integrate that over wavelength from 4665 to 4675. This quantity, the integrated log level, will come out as 11.8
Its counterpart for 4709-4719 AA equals 11.8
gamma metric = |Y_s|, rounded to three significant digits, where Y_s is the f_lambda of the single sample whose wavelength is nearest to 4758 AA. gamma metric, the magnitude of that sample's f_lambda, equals 17.3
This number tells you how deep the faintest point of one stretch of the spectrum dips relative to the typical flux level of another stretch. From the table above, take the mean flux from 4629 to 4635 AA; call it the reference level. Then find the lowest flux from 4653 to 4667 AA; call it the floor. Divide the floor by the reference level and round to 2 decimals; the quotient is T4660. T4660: 0.85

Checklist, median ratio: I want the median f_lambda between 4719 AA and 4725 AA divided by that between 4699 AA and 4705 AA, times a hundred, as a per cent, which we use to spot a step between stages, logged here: 106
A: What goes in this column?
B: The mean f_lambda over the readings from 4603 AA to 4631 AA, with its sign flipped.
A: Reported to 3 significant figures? -16.4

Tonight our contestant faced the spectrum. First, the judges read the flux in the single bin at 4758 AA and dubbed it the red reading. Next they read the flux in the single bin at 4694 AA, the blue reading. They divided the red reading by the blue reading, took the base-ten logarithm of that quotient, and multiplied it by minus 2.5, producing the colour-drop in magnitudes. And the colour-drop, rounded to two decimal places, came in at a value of -0.22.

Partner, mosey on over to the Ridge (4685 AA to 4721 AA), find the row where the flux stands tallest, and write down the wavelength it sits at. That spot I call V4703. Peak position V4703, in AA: 4720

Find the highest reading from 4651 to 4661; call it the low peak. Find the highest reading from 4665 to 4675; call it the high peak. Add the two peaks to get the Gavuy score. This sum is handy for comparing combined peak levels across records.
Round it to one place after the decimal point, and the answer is 33.9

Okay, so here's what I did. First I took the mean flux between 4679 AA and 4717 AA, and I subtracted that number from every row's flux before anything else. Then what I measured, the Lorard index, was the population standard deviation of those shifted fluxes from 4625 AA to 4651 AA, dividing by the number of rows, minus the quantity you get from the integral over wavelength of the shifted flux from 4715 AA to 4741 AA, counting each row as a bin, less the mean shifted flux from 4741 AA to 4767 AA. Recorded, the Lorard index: -28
